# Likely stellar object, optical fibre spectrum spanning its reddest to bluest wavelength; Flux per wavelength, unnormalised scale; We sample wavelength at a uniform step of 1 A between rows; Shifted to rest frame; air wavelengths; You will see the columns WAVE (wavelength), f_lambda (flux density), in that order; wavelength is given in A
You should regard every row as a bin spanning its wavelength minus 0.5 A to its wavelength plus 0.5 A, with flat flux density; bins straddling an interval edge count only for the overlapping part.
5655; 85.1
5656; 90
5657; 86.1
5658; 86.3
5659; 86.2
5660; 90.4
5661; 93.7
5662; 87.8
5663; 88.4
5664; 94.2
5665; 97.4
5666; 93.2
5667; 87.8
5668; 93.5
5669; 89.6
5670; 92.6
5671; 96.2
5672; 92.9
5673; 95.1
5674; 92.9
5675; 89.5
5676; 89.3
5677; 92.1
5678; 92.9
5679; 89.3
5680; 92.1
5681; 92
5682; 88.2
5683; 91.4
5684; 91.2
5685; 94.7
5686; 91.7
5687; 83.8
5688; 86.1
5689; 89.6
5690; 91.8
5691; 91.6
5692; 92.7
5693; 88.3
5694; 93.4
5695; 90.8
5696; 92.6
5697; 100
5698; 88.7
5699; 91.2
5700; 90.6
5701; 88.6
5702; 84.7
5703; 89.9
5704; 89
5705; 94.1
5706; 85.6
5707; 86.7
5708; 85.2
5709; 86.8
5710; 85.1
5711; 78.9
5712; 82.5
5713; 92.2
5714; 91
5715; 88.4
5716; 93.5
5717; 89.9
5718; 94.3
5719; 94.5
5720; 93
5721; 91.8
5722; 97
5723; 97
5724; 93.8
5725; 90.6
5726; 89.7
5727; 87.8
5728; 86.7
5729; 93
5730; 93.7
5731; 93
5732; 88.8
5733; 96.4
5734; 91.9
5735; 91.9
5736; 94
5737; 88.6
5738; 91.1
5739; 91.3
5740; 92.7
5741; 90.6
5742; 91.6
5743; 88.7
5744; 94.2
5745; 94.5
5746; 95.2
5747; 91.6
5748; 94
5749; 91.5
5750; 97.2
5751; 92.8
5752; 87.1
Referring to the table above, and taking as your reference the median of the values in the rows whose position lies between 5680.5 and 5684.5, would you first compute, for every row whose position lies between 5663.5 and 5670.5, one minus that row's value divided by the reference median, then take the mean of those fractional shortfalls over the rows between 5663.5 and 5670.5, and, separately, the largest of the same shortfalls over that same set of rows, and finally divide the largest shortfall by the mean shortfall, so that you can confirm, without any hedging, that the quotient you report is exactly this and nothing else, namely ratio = -3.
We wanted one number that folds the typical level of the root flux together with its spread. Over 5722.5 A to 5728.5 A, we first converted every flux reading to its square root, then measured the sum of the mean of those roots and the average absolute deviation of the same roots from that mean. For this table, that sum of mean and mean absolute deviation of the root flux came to 9.69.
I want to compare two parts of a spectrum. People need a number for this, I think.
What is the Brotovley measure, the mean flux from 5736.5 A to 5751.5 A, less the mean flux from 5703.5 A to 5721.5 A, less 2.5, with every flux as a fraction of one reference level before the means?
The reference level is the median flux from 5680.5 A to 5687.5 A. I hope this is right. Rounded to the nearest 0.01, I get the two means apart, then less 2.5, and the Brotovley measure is -2.46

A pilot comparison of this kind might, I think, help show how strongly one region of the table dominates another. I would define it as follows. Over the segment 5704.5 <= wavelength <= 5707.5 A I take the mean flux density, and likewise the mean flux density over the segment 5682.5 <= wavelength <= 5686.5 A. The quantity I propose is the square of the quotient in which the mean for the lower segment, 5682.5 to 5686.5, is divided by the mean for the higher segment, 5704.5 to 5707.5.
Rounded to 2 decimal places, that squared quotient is 1.08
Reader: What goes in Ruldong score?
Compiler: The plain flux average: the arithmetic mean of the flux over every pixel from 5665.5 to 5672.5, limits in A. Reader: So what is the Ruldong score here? 92.3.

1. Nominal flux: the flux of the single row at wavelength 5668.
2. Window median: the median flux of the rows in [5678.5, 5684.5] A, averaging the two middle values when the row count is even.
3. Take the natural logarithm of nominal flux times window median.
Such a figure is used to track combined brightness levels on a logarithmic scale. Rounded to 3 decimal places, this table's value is 9.052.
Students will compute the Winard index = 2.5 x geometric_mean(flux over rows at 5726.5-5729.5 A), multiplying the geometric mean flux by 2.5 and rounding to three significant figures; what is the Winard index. 223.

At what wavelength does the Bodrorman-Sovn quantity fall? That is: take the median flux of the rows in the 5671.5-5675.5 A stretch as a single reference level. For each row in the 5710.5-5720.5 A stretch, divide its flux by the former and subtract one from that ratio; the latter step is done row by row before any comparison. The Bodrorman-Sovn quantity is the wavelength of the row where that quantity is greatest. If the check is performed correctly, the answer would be 5719 A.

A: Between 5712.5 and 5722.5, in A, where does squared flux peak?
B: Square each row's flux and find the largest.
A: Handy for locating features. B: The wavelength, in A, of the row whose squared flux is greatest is 5722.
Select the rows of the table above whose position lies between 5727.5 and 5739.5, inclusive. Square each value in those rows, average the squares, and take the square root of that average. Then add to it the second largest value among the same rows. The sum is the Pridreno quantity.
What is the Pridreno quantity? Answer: 185.7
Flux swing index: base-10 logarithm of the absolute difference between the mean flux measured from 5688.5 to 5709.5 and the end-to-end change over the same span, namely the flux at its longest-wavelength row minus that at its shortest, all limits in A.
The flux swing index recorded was 1.97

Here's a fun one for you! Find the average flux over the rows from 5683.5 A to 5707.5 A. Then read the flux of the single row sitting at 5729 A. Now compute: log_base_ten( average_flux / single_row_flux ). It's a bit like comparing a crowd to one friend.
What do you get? -0.013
